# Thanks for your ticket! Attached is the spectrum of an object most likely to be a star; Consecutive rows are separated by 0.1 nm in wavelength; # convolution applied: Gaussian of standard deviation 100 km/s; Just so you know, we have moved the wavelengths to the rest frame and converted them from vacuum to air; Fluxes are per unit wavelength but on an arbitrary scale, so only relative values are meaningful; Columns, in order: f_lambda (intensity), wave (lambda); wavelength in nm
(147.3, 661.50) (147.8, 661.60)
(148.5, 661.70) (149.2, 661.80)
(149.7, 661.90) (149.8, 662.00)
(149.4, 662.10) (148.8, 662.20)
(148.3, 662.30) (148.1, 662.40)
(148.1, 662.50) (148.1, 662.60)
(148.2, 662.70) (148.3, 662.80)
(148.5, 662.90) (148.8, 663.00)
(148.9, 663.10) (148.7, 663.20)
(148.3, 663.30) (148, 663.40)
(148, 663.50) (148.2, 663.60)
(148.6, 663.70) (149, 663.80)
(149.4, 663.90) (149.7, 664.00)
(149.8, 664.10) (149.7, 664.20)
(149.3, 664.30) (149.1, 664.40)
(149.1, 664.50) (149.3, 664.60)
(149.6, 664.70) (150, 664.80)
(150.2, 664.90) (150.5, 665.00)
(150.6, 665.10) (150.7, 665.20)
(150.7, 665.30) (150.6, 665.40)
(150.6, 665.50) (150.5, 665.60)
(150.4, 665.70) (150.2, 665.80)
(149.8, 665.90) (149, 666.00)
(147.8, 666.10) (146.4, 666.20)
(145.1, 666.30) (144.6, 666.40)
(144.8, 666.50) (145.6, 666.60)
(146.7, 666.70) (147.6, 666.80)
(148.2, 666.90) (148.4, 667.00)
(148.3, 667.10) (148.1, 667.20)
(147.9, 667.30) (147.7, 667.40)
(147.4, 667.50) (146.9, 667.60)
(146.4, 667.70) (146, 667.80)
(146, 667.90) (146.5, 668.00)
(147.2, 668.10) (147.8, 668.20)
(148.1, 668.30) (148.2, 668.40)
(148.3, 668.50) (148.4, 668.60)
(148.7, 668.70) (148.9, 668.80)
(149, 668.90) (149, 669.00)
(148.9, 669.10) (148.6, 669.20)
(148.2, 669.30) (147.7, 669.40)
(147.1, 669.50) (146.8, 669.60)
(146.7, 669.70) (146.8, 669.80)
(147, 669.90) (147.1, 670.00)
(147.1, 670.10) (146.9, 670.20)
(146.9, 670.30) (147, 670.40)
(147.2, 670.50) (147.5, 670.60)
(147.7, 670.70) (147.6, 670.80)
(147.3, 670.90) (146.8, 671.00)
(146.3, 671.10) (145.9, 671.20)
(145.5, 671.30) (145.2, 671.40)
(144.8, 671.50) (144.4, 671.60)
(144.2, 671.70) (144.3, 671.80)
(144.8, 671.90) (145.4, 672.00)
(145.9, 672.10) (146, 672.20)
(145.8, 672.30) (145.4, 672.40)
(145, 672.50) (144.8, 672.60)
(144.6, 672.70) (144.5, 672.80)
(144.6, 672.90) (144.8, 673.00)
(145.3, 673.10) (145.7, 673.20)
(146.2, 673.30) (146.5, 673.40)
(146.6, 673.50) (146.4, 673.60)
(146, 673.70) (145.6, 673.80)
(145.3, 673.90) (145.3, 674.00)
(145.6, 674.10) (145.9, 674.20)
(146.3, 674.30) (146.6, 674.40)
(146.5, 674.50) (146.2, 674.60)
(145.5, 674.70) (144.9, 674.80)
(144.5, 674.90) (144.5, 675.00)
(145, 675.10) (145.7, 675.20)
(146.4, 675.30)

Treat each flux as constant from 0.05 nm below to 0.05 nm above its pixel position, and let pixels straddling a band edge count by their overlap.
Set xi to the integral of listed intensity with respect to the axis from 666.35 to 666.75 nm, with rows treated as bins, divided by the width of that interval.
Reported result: 145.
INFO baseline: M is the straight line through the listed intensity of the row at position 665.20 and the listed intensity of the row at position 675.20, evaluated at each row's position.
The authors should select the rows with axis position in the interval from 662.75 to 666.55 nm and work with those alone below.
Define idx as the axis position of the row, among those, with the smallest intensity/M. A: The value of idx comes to 666.40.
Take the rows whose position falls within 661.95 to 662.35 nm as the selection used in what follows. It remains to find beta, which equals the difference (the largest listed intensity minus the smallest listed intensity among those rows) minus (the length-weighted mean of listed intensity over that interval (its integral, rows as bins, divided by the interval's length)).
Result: -147.6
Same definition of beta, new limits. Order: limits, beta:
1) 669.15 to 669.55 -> -146.4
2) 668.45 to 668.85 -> -148.0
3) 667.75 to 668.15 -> -145.2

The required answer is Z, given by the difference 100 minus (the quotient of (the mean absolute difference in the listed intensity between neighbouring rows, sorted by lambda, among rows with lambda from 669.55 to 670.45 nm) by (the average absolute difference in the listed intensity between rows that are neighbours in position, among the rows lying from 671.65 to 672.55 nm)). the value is 99.7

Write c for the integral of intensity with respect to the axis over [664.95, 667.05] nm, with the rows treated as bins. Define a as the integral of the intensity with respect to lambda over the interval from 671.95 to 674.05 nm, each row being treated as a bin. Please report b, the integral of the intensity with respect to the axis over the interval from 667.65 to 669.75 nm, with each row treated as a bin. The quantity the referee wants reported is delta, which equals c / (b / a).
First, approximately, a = 306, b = 310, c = 312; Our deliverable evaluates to 307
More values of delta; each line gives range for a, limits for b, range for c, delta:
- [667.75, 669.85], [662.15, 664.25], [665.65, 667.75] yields 308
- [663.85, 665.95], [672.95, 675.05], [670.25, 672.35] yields 316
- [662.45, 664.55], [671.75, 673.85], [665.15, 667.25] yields 319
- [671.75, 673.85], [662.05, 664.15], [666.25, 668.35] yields 302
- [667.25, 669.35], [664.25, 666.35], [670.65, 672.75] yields 302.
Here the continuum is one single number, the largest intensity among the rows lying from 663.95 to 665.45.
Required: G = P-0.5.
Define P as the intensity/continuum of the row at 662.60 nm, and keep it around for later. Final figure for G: 0.483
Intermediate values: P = 0.983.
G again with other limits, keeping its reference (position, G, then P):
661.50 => 0.477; 0.977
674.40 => 0.473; 0.973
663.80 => 0.489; 0.989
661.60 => 0.481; 0.981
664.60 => 0.491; 0.991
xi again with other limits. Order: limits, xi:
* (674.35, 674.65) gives 146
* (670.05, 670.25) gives 147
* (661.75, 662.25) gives 149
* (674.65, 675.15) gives 145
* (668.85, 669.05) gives 149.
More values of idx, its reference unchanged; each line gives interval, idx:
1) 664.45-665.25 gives 664.50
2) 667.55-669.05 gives 667.80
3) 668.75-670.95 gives 669.70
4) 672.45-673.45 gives 672.80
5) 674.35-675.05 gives 674.90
